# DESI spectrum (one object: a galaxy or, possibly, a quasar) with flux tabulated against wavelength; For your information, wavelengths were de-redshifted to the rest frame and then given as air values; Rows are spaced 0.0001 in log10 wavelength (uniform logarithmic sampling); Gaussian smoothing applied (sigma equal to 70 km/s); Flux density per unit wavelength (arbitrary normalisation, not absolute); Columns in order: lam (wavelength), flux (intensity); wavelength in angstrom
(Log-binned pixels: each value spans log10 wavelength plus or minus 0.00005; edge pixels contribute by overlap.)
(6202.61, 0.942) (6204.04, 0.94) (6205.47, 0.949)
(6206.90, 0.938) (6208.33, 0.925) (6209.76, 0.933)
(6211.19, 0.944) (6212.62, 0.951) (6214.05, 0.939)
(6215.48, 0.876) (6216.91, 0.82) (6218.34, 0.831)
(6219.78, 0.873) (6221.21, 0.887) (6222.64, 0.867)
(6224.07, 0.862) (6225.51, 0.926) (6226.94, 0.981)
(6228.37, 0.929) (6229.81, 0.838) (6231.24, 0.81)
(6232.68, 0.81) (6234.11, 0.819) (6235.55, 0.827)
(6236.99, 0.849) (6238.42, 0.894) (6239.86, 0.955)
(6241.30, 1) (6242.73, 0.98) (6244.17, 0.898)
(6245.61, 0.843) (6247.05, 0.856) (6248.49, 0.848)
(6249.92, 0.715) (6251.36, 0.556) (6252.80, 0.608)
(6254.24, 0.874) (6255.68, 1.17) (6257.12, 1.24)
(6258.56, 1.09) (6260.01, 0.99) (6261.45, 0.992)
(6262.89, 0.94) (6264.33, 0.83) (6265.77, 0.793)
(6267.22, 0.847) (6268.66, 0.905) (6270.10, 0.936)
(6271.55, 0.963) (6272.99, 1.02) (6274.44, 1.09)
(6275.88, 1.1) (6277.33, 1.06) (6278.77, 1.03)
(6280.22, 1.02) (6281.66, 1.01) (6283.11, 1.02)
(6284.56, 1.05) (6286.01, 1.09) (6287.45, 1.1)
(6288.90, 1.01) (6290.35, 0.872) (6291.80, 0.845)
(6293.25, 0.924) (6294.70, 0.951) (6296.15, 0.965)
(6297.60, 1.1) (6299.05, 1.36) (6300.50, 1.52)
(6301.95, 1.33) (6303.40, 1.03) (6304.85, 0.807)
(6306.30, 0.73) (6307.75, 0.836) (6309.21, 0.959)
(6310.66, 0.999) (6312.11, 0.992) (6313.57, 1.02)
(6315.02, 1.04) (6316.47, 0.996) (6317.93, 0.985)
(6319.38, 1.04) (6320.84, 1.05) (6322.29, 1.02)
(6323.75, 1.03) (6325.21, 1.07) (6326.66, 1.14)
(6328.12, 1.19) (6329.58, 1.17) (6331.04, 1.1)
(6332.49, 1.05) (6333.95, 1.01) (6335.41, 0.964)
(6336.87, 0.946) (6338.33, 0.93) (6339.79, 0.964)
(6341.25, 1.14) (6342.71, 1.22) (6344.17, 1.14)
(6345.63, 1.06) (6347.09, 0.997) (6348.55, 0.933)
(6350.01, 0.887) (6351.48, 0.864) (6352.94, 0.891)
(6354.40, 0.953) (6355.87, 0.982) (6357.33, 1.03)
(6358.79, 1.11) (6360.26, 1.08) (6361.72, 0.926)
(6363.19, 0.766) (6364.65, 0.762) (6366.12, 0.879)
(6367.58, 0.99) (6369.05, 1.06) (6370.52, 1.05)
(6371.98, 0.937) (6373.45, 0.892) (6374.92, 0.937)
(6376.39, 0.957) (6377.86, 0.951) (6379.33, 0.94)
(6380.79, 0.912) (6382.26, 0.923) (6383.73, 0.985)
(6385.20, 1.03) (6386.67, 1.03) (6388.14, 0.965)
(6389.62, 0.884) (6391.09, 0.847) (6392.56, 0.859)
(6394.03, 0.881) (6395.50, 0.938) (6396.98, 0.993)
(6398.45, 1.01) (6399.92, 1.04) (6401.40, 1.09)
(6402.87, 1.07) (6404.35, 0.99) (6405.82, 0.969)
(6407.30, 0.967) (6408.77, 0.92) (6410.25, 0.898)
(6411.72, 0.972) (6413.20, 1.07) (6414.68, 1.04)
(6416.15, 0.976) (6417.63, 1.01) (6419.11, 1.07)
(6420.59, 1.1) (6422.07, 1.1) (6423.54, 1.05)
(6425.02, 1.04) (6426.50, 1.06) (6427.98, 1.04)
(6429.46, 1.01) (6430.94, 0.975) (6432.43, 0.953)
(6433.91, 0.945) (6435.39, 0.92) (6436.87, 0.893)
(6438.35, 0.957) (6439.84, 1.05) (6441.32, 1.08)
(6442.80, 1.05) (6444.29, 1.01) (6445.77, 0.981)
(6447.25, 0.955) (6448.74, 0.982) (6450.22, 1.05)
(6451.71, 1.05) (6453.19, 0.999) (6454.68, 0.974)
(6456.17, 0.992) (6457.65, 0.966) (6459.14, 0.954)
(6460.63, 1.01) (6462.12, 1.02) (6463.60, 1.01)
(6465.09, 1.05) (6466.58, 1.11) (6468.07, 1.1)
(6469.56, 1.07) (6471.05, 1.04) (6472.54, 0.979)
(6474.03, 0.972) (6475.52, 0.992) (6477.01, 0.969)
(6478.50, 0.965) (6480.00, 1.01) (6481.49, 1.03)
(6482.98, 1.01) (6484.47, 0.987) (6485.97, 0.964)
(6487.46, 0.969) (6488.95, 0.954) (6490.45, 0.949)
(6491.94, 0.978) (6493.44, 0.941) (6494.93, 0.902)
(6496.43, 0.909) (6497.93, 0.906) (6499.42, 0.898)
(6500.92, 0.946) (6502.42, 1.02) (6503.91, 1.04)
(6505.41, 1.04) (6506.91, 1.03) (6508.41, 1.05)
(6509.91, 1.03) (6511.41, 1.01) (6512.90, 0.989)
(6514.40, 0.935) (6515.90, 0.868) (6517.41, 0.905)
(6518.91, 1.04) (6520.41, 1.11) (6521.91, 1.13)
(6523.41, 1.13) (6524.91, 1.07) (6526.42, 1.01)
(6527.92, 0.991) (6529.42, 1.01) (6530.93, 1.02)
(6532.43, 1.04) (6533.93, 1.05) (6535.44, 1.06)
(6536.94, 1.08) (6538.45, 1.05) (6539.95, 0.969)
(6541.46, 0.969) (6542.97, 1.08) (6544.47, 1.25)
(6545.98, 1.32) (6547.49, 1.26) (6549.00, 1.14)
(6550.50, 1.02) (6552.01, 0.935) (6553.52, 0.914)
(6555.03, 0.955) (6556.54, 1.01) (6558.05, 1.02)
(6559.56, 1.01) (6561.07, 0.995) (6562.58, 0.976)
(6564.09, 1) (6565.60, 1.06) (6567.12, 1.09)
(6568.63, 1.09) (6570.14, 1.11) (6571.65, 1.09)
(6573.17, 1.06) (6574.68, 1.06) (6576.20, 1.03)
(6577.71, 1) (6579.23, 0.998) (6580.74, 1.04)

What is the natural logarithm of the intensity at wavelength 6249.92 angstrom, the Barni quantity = -0.34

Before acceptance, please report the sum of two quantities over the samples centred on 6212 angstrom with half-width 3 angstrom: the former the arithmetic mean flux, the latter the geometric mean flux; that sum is 1.9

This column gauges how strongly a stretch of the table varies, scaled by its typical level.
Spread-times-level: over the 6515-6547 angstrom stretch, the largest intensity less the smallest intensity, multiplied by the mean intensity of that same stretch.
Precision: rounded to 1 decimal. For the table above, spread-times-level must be 0.5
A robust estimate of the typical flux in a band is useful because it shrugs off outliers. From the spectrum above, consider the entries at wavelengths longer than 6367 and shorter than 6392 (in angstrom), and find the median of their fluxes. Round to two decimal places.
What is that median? 0.95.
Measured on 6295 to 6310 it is 1.00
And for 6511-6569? 1.02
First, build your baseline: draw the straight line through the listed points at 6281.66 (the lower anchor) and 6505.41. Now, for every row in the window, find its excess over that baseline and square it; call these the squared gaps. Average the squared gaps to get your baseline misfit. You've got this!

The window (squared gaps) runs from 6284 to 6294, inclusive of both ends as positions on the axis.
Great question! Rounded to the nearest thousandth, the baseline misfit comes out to 0.010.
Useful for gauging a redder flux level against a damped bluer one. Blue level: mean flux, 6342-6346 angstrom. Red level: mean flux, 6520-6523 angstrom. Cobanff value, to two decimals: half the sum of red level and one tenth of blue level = 0.62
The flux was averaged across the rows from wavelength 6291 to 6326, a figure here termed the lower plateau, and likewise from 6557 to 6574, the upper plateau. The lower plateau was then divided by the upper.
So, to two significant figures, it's 0.98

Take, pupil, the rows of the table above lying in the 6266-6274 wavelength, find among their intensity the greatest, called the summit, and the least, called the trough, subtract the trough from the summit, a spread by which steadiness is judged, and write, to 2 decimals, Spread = 0.17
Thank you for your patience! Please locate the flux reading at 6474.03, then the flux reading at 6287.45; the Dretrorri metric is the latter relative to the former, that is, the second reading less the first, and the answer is 0.13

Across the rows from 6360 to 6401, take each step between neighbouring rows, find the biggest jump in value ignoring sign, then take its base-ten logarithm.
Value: -0.80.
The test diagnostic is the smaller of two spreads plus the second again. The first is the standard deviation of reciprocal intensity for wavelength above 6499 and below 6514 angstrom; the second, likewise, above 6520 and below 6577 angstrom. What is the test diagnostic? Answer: 0.12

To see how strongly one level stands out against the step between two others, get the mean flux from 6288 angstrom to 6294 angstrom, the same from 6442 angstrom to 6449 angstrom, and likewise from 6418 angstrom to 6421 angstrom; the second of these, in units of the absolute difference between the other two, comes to 6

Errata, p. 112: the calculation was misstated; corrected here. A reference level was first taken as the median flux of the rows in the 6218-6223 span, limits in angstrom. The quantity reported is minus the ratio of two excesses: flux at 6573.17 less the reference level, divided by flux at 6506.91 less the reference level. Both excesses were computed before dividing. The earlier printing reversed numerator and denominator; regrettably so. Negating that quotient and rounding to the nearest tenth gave -1.2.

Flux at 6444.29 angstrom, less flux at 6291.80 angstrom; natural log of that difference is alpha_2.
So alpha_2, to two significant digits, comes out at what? -1.8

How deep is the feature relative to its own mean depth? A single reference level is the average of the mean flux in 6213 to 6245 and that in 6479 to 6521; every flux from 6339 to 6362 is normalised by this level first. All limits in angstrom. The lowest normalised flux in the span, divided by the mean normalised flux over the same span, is 0.85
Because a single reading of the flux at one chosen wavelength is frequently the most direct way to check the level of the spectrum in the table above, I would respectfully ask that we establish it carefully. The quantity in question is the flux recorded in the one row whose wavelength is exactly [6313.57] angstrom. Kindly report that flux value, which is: 1.02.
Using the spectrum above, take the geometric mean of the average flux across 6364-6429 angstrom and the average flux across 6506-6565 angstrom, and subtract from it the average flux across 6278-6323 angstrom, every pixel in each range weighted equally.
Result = -0.015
